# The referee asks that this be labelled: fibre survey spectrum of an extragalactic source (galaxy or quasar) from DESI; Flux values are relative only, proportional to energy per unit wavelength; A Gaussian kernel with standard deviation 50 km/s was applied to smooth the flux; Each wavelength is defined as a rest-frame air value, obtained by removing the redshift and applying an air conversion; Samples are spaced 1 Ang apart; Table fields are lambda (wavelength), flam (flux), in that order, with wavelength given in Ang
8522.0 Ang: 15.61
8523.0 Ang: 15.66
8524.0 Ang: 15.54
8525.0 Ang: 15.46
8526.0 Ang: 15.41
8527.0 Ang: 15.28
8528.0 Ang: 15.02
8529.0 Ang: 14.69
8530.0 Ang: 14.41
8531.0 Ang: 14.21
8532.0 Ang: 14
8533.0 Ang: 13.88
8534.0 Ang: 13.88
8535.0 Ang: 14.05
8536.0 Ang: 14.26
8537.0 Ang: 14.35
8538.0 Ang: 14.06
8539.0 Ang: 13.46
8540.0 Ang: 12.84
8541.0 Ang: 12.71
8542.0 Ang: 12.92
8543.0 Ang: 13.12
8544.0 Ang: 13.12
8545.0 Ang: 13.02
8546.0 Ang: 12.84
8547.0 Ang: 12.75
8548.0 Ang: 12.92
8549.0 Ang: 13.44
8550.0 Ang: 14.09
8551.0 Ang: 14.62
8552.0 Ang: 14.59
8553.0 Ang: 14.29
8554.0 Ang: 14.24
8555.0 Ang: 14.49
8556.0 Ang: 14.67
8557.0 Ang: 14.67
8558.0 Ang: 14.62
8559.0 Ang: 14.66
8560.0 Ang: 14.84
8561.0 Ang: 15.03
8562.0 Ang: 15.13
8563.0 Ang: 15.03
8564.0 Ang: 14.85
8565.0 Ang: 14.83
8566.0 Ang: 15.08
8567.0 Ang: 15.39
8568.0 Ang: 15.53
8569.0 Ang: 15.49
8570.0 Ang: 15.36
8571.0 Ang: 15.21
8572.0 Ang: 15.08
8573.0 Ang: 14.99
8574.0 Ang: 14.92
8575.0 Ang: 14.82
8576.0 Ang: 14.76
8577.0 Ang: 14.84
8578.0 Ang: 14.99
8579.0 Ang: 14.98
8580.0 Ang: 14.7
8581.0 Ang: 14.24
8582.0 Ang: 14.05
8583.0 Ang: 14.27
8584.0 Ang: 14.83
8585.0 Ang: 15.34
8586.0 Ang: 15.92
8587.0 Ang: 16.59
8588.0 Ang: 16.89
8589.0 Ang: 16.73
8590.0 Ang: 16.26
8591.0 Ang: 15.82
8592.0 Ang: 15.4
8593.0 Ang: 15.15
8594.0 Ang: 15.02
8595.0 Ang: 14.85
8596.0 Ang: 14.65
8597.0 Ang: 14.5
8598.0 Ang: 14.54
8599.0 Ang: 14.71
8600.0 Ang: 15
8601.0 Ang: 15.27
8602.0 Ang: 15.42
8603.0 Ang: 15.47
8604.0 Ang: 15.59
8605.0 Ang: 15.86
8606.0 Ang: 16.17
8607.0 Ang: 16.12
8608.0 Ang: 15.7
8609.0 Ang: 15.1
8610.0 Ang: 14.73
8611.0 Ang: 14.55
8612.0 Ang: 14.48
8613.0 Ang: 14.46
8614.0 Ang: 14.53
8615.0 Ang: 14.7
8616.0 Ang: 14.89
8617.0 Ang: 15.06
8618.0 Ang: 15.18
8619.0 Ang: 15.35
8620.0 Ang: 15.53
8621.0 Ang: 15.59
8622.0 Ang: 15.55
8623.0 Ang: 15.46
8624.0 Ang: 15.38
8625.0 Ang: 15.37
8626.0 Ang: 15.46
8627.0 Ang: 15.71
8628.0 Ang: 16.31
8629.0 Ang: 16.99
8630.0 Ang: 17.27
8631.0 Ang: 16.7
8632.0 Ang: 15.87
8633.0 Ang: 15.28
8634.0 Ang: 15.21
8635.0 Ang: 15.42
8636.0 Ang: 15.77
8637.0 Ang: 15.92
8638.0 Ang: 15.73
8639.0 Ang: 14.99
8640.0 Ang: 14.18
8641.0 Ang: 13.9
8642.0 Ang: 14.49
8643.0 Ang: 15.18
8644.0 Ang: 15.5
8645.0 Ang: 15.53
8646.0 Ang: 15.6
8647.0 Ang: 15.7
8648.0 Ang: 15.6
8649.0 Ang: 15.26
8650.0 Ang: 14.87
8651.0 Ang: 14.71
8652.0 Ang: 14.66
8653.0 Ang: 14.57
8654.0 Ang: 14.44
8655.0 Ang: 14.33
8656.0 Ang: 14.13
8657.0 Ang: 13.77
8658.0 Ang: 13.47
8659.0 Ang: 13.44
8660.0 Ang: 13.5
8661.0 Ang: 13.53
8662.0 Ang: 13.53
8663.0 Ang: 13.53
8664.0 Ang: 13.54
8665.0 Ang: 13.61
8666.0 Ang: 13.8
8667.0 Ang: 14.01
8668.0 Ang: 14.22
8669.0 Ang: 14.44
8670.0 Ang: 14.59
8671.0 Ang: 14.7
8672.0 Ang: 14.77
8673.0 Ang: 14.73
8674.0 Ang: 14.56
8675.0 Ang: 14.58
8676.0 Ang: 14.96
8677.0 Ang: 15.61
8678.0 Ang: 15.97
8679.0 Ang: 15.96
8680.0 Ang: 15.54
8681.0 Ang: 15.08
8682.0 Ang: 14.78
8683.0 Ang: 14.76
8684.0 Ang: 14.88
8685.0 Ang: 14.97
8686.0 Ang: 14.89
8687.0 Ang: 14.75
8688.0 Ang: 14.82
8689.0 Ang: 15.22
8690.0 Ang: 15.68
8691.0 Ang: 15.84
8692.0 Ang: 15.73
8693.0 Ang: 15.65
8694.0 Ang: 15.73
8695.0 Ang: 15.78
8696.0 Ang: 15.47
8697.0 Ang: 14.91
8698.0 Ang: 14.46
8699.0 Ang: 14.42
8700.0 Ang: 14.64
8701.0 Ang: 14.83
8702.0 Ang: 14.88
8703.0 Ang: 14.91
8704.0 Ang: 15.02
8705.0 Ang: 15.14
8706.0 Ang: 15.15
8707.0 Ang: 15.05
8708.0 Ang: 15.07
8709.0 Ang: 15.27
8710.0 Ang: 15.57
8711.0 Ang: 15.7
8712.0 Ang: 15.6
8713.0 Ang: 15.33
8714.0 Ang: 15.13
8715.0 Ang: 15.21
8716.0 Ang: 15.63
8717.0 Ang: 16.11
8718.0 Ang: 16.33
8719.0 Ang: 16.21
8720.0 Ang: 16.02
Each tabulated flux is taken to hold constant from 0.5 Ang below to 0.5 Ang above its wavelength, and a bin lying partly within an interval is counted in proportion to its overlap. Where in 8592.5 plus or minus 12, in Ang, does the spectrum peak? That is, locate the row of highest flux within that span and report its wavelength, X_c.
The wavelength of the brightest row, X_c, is 8588.0 Ang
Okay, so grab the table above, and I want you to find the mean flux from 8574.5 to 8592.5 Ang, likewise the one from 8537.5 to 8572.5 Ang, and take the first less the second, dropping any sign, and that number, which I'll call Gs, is 1.0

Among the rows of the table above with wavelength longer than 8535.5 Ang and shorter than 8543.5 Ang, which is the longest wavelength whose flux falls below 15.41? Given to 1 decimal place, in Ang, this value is 8543.0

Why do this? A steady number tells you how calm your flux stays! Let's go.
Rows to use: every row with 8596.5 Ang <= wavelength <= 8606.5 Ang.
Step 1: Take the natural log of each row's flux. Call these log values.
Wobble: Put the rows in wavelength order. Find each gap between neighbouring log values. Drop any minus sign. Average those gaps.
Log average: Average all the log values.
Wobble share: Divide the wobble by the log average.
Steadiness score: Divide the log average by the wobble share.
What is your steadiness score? 613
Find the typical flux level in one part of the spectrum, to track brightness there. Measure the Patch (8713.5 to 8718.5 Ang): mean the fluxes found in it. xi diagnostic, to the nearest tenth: 15.7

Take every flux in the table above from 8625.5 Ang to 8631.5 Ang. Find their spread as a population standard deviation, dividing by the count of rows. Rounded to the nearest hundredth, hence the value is 0.65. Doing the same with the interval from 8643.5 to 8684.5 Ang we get 0.75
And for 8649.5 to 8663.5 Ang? 0.53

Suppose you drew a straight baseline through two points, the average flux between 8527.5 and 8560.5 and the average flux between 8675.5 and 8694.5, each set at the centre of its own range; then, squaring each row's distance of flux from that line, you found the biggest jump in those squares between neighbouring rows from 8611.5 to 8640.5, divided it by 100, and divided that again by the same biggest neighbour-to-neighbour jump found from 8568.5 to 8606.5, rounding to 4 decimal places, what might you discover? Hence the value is 0.0102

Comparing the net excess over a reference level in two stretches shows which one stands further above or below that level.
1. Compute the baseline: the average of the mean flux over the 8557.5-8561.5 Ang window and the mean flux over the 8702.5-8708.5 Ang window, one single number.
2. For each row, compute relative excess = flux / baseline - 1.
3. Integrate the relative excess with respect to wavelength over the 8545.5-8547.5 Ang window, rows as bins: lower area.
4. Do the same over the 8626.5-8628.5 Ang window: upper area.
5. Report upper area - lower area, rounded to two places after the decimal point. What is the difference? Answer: 0.43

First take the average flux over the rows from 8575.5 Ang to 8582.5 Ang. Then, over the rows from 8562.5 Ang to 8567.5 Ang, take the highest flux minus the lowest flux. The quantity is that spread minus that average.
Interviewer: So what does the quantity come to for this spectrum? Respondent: -14.1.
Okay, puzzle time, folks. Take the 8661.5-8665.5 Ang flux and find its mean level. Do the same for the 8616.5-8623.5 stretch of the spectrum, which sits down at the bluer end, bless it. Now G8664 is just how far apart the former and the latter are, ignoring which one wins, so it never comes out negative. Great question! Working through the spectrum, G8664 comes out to 1.8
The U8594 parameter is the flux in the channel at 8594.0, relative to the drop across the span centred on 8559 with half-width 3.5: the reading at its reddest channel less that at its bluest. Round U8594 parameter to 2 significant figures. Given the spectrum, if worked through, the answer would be 33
